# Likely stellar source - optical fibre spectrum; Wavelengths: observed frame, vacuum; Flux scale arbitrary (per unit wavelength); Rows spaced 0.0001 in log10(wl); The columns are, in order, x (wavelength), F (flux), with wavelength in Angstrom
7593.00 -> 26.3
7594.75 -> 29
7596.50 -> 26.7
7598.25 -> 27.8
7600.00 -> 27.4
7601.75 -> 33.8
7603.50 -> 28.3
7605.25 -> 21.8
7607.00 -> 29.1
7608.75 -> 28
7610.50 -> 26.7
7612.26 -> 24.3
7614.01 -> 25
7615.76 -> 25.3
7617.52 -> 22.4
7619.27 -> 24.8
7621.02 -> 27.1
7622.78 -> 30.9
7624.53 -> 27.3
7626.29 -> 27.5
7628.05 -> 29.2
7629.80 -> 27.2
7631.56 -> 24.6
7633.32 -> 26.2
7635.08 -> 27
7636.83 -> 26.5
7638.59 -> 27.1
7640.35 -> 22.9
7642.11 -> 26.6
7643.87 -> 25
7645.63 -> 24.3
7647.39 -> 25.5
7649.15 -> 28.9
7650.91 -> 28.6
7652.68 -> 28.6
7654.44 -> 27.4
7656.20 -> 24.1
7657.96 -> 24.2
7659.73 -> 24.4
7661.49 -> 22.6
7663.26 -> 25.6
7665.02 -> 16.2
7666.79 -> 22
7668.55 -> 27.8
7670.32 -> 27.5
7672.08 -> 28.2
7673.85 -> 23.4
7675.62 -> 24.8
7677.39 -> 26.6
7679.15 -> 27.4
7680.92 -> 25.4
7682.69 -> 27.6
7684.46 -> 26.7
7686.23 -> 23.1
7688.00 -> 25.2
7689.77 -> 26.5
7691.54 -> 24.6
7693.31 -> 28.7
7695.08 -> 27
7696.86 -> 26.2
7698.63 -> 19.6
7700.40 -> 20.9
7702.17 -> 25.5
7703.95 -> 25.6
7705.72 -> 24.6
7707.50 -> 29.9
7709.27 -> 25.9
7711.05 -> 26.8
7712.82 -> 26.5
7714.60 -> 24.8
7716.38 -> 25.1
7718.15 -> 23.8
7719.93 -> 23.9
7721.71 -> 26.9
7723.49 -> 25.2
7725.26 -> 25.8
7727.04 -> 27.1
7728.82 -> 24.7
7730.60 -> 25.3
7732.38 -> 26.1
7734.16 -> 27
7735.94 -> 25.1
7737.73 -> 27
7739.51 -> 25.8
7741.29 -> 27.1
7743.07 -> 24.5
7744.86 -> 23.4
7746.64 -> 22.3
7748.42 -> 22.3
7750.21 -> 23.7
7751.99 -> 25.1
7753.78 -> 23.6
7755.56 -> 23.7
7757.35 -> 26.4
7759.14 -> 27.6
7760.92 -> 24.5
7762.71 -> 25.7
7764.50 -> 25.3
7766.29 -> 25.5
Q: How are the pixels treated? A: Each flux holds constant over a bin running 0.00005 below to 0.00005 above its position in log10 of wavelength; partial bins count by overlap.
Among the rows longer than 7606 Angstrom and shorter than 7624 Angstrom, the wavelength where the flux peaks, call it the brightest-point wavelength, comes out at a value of 7622.78 Angstrom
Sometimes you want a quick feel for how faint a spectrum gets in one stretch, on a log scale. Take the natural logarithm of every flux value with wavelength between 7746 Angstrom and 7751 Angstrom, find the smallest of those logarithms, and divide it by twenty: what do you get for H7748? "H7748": 0.155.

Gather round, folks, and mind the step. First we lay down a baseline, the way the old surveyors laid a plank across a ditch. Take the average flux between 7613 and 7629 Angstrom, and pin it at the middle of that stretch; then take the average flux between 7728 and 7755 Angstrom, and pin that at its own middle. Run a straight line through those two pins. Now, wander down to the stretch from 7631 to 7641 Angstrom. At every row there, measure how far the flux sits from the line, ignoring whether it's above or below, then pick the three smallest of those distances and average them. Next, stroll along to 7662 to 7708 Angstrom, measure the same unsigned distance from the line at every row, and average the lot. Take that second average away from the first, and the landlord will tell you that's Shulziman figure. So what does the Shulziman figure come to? -1.8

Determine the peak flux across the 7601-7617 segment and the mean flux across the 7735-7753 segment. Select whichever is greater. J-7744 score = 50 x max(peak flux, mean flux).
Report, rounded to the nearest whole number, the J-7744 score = 1690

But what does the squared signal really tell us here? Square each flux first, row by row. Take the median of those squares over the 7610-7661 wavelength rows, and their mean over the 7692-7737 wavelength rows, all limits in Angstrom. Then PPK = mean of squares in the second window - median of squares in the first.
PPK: -47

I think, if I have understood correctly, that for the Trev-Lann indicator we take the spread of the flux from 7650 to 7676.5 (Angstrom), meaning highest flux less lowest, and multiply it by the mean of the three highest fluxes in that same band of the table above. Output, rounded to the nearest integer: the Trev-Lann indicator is 353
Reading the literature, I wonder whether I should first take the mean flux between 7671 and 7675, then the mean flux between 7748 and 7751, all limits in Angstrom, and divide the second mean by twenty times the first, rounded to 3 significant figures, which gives 0.0446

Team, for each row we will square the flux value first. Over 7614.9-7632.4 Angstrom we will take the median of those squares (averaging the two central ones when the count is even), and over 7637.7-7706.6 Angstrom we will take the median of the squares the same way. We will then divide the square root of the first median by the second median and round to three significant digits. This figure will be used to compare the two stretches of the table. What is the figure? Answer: 0.0418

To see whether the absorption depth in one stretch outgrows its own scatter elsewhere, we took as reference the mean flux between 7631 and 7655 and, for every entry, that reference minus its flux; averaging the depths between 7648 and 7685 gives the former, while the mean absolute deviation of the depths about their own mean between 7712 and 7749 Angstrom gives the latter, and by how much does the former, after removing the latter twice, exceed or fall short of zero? -1.6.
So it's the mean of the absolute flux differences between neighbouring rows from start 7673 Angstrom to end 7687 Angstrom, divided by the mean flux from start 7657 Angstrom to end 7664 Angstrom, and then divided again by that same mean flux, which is 0.0031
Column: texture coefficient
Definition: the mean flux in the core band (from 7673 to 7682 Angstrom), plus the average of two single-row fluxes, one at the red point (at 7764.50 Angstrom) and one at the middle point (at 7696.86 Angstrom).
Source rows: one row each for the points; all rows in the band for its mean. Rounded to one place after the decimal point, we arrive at 51.3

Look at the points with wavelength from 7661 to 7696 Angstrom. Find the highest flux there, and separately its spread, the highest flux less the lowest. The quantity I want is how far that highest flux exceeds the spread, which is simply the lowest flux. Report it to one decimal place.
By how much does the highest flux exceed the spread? 16.2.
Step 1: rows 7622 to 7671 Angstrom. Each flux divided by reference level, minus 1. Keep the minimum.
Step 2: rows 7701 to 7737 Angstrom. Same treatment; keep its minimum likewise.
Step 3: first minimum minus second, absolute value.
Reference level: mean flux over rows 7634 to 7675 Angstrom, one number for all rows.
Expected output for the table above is 0.30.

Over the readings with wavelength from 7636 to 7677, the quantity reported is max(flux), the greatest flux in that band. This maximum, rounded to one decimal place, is 28.9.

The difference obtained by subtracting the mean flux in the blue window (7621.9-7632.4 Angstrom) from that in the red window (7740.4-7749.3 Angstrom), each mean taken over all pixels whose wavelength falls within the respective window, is -3.86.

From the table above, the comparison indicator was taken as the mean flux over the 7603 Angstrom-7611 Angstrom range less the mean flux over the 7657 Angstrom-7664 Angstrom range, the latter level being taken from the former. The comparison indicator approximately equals 2.6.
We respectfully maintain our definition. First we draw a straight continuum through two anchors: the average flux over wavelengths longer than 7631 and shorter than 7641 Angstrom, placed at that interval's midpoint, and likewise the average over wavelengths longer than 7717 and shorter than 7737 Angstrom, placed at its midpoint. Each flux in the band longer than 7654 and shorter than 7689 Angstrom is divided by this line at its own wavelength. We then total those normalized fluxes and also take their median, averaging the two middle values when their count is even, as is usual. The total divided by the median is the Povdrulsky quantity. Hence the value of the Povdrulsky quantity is 20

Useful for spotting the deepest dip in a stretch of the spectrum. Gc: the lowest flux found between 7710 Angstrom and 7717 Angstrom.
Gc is 24.8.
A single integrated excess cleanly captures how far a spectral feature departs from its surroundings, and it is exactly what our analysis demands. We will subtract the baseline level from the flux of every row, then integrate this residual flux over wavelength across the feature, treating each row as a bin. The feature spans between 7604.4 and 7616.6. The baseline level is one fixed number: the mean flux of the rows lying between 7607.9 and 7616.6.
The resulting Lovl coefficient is -1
